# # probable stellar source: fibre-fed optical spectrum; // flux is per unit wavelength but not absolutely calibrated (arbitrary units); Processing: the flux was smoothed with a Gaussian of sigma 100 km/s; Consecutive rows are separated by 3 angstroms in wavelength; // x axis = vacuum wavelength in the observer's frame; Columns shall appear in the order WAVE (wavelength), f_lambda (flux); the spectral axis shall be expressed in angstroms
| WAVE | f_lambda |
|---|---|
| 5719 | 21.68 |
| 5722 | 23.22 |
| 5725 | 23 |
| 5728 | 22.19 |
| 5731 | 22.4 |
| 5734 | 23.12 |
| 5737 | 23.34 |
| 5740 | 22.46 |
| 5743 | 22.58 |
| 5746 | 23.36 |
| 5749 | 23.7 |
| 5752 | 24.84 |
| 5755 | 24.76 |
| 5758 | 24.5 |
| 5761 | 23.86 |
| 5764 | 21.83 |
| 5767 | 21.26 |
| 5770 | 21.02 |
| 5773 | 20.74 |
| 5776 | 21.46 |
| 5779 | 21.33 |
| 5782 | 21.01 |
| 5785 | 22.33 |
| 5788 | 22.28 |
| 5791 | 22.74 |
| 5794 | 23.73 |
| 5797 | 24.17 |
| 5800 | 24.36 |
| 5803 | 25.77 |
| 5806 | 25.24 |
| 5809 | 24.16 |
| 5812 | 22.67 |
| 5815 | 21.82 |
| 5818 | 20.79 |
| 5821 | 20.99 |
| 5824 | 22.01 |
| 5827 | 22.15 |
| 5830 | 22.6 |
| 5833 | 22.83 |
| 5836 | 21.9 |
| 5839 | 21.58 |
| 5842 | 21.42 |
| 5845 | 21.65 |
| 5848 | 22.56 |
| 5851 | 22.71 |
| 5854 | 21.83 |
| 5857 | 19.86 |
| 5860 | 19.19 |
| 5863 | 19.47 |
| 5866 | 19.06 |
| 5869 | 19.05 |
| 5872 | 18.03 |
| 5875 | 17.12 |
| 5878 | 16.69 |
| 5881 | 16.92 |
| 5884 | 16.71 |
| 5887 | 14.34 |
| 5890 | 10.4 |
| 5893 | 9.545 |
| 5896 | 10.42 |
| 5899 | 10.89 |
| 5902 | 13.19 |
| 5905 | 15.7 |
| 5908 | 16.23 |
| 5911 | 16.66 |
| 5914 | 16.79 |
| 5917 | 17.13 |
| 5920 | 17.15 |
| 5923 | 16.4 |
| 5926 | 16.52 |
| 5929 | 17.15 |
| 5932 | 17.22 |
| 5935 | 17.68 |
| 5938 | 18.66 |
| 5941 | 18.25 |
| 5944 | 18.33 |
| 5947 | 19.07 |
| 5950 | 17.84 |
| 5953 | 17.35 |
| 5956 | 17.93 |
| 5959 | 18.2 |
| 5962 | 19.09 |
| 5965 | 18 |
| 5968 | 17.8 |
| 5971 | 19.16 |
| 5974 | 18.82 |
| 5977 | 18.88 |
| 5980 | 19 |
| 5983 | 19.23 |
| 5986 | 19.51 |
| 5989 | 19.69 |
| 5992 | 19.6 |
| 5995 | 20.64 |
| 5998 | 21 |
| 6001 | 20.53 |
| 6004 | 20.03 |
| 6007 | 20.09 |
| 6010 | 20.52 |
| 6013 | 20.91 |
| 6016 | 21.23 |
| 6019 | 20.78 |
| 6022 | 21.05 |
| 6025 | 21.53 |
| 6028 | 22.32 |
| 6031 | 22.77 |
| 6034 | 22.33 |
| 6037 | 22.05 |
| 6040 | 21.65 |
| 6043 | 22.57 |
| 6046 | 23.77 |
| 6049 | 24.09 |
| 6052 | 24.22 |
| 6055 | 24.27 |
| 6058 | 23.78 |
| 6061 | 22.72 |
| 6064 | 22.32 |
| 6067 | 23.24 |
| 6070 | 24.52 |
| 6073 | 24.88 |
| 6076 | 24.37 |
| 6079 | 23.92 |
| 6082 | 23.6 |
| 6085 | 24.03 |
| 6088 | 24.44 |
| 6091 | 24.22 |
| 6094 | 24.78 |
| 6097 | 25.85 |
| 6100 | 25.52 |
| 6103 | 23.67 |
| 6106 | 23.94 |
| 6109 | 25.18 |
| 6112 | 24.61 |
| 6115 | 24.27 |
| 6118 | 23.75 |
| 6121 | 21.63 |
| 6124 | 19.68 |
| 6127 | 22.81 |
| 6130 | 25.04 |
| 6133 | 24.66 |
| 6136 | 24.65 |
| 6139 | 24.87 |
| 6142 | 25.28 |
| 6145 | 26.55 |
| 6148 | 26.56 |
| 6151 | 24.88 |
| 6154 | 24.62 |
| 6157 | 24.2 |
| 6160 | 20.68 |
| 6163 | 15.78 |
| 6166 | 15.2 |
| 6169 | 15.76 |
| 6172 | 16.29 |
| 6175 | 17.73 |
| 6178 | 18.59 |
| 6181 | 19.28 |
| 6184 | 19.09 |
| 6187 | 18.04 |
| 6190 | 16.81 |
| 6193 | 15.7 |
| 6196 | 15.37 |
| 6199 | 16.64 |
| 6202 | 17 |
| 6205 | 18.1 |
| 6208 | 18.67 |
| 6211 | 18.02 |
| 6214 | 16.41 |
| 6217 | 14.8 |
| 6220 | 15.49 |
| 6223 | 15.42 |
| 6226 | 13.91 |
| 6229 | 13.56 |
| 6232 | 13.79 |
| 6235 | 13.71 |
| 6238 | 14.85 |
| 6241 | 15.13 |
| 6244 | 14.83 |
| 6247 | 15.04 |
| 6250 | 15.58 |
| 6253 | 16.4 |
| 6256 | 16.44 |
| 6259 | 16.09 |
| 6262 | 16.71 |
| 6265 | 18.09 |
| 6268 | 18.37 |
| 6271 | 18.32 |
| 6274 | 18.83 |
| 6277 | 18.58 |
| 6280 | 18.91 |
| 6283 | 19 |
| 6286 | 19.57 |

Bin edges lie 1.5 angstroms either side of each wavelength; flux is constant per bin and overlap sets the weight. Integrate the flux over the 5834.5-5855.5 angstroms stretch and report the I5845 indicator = 461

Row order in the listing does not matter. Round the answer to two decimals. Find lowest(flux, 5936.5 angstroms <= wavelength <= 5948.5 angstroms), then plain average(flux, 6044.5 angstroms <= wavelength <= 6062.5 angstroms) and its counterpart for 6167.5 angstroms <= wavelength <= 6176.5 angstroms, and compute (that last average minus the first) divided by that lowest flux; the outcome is -0.40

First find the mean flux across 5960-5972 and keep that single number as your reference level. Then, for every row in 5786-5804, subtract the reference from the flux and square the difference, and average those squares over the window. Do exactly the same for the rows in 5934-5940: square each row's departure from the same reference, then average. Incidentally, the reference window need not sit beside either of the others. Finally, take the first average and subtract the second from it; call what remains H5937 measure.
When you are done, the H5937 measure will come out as 29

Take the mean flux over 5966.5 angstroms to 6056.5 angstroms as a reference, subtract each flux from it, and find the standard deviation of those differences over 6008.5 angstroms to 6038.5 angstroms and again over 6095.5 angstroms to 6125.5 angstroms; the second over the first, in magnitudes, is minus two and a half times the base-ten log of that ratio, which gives -1.0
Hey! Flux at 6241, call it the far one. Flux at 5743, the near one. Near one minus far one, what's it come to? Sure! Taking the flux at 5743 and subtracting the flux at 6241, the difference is 7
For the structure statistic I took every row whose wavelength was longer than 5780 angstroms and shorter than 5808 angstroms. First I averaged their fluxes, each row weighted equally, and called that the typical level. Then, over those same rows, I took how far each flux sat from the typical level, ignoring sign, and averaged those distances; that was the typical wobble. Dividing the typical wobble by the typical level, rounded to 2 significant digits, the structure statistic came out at 0.054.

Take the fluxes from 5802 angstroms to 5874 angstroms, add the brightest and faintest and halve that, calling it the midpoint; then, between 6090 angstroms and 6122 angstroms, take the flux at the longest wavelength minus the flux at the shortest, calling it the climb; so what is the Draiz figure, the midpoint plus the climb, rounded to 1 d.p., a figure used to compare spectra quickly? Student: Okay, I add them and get 19.3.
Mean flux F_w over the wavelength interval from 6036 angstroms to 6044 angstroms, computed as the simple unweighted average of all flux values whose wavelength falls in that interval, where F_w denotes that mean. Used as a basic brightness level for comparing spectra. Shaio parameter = 22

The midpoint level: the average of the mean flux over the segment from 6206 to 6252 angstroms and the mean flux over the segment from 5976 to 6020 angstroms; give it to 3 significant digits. 17.7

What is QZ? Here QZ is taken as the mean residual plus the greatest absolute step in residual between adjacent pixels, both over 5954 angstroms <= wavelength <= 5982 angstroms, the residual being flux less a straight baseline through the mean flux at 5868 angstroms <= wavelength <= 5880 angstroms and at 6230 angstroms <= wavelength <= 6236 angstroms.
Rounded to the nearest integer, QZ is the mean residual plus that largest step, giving 3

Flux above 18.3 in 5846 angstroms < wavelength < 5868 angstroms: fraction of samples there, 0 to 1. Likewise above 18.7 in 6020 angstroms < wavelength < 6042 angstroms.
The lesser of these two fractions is 1.0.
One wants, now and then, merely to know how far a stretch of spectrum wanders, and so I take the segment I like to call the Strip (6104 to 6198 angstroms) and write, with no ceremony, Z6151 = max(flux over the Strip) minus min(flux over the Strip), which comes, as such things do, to 11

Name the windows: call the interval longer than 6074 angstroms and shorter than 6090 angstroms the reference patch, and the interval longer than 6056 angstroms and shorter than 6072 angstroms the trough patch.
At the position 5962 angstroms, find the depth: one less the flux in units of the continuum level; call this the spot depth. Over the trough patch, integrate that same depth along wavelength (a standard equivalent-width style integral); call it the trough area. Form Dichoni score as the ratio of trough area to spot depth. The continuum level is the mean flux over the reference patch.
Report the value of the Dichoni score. 2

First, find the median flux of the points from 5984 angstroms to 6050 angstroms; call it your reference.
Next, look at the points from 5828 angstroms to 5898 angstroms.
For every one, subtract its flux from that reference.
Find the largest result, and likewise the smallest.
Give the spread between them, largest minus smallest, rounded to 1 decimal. 13.3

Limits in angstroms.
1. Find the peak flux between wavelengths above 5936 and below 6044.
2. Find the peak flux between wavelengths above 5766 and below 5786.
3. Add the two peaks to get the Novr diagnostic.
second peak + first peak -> 45.1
